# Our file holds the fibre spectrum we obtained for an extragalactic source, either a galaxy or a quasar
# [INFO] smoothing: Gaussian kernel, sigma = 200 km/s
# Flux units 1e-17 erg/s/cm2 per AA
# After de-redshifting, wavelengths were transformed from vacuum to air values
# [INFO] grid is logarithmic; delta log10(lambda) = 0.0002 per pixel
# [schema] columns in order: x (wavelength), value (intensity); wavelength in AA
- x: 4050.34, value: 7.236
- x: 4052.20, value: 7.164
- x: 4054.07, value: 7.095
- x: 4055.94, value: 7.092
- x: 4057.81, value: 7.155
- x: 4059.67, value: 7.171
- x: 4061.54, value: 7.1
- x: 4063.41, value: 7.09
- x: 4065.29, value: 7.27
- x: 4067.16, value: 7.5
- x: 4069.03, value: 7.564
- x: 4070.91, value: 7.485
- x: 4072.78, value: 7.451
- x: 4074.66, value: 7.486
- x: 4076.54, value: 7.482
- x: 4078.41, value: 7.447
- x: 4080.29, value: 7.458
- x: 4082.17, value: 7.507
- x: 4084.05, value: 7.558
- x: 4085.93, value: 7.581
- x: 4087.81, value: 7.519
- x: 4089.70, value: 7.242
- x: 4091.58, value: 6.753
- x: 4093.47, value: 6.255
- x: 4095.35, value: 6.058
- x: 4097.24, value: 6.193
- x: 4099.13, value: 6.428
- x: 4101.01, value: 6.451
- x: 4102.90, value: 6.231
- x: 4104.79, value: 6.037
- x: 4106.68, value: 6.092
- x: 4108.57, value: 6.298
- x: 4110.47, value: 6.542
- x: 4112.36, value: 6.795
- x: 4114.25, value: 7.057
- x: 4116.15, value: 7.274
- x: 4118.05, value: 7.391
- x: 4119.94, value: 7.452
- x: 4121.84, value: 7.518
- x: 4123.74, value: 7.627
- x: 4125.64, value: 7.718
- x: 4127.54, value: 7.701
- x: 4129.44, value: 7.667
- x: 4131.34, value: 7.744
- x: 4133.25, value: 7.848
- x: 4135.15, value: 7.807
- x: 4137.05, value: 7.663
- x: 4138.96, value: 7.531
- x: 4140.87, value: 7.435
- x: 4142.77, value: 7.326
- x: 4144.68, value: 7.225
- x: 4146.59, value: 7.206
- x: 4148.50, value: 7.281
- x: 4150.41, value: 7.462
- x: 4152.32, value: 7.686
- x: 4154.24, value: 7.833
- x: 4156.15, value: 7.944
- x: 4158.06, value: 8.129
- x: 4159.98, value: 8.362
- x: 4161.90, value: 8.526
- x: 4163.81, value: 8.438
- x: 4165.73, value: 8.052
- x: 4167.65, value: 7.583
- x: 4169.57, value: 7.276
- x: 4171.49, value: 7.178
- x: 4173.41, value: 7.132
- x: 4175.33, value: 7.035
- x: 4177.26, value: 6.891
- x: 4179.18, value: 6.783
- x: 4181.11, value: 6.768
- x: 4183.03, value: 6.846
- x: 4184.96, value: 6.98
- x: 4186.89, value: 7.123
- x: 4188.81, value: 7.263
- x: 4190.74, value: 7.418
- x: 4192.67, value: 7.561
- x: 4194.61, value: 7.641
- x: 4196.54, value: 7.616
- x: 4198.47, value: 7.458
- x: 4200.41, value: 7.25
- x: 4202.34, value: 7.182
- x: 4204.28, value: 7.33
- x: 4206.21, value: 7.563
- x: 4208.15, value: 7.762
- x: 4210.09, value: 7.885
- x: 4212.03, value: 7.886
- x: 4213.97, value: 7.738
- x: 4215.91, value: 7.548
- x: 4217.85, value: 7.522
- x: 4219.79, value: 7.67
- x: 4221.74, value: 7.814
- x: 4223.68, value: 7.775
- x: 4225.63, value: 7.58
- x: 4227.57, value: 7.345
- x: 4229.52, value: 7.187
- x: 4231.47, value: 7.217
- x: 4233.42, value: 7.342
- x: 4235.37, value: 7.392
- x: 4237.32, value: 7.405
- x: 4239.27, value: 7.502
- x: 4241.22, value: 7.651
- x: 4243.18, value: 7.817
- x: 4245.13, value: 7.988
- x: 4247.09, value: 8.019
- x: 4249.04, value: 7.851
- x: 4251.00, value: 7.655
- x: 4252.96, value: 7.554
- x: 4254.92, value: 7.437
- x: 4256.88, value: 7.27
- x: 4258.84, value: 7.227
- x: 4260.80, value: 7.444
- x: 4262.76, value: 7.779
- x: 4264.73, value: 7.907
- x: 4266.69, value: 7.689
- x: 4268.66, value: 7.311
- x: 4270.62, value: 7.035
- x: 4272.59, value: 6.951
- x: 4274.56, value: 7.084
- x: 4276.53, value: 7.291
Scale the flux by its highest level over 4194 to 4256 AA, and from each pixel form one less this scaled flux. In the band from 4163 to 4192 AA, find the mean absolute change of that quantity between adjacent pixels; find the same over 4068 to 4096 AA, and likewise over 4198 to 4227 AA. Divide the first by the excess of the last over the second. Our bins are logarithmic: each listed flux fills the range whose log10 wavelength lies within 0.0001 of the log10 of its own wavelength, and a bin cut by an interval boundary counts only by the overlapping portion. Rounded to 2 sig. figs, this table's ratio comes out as 89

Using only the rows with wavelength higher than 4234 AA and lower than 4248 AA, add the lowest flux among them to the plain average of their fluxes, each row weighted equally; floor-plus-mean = 15.1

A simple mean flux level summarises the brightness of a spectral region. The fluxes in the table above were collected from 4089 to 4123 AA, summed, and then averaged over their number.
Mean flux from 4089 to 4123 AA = 6.67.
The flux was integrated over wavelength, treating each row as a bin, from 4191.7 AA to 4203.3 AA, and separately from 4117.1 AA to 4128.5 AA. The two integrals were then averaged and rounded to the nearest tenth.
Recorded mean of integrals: 86.3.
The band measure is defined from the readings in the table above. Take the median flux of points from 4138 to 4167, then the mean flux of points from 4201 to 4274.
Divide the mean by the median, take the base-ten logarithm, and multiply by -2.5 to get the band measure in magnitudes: 0.020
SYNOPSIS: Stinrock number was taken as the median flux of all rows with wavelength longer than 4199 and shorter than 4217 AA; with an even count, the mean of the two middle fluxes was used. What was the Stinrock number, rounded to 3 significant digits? 7.56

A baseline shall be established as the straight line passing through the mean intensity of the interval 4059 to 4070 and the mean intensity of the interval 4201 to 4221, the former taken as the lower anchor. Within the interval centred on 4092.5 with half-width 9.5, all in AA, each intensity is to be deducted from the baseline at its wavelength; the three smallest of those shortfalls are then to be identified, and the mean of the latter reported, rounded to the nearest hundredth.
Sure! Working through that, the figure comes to -0.22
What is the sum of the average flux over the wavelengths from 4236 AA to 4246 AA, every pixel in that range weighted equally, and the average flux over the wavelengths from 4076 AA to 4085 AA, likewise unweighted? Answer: 15.2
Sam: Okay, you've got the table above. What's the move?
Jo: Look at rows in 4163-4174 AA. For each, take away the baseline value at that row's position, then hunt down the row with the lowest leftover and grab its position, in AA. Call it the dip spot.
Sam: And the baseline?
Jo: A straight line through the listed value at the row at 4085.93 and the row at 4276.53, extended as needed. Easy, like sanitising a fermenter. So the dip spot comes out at 4173.41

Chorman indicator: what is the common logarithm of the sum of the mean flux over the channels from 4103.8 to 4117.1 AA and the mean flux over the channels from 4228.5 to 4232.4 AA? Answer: 1.14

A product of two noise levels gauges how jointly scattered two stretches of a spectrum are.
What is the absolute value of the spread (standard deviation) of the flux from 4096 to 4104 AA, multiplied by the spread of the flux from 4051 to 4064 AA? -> 0.00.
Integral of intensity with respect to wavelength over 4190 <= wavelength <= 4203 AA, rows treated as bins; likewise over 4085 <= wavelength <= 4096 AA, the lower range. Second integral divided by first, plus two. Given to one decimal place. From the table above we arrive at 2.8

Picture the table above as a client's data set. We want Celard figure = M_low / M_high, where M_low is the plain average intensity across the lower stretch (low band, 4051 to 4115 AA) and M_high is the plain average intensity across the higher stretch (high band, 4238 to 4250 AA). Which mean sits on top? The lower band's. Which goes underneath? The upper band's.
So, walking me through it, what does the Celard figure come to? 0.90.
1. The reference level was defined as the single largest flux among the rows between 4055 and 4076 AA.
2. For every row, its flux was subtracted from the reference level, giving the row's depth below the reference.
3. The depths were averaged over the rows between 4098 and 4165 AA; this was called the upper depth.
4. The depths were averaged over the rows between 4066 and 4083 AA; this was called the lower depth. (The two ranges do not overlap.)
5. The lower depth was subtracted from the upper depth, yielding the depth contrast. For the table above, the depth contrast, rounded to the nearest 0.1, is 0.1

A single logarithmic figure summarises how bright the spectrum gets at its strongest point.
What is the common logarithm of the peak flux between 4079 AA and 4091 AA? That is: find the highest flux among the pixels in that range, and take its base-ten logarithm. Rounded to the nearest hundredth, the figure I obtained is 0.88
